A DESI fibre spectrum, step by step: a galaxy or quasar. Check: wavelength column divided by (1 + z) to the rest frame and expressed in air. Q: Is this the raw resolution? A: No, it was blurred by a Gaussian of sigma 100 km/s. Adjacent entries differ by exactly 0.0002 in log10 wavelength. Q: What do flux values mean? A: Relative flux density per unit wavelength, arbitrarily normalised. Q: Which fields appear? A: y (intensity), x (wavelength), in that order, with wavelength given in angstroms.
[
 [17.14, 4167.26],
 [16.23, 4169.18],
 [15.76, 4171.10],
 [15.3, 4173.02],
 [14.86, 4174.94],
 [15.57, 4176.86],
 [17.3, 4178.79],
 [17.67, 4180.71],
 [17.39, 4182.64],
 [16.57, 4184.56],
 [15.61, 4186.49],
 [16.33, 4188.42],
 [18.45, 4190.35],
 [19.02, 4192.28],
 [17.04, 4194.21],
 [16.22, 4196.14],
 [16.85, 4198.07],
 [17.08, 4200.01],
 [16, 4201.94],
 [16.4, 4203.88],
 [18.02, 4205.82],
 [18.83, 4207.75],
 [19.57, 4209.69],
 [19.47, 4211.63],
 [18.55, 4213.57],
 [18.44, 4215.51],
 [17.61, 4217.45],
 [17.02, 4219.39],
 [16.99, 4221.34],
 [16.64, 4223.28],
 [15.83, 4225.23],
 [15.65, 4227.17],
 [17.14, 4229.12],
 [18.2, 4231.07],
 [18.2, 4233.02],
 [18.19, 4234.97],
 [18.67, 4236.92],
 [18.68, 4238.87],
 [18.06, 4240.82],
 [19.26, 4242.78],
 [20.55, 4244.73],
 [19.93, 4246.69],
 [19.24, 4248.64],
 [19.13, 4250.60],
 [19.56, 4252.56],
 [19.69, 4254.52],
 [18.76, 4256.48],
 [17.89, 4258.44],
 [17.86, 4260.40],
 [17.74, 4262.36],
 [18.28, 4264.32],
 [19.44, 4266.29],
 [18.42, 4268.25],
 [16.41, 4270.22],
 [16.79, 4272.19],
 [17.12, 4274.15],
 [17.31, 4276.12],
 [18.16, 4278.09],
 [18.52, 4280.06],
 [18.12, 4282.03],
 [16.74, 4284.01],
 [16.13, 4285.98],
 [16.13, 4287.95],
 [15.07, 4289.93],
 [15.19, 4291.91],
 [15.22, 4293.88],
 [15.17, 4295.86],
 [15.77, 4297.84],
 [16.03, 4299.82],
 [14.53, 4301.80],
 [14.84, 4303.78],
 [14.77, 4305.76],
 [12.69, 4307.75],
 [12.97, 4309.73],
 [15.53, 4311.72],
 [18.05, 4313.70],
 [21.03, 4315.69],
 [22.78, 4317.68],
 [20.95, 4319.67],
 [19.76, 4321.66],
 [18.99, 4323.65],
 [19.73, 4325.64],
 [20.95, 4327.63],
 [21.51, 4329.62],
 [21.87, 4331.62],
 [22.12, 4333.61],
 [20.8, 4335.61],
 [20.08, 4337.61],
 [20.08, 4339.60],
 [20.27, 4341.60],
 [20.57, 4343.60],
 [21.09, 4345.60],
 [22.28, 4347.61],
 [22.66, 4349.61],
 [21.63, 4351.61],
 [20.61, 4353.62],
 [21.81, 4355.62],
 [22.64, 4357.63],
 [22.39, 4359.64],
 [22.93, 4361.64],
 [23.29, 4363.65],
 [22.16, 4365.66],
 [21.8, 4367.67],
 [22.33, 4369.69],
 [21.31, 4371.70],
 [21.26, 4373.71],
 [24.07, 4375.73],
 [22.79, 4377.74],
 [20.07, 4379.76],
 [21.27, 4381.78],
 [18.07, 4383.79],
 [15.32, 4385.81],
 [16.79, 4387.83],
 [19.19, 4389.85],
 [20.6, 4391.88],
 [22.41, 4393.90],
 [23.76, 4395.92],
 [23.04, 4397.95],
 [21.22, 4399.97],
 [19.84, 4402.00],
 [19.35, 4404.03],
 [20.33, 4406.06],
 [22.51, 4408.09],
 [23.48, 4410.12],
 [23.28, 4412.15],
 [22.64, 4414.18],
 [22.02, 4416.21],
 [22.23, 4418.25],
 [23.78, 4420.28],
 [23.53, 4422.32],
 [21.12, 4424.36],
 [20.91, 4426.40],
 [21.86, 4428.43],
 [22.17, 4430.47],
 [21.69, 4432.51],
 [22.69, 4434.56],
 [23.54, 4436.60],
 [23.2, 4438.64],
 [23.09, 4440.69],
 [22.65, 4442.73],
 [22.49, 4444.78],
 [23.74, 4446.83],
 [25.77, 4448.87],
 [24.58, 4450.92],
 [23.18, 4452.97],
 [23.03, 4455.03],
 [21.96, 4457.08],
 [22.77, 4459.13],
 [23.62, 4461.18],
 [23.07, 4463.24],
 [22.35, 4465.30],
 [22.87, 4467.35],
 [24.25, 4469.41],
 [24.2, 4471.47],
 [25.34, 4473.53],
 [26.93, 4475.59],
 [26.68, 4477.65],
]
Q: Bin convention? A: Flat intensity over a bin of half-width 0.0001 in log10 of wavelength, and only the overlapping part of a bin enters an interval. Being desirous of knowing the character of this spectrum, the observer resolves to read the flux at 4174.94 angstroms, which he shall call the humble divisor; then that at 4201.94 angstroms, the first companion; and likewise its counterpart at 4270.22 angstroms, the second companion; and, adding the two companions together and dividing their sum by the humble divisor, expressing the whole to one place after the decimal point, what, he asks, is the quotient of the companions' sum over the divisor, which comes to 2.2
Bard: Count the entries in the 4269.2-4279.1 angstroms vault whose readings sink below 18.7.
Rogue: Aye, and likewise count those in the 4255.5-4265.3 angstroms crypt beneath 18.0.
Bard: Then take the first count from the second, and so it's -2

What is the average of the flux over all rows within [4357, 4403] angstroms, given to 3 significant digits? 21.2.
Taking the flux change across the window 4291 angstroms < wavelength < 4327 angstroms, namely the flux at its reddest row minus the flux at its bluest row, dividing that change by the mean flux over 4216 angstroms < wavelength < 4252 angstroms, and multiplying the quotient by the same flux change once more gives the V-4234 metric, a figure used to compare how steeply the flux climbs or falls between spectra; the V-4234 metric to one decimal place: 1.1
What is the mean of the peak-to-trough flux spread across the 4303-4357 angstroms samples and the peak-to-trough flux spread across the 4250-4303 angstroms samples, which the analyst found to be 7.6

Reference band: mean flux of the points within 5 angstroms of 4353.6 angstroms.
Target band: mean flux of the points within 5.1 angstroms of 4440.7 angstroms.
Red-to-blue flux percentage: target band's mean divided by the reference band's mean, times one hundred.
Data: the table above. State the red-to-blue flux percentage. 105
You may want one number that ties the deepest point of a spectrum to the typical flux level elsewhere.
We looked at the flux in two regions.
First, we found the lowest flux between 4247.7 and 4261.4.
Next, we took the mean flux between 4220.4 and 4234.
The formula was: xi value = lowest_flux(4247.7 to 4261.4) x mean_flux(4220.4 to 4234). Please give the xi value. 303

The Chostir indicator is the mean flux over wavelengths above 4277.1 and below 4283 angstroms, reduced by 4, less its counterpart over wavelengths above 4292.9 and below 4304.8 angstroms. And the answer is -1.0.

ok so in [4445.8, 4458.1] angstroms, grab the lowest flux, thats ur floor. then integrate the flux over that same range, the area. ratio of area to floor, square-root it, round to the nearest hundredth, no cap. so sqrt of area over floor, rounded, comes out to 3.64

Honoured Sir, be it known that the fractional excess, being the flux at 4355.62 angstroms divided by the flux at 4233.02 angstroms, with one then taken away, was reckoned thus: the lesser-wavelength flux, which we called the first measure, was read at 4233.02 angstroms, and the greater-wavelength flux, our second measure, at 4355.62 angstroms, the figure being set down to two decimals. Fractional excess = 0.20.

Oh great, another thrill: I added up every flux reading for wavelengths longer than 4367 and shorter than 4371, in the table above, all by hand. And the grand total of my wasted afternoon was 44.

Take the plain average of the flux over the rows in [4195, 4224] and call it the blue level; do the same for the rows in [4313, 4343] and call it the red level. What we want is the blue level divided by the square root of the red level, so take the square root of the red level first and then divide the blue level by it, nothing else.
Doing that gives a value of 3.87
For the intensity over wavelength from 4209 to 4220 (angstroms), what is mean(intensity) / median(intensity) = 1.00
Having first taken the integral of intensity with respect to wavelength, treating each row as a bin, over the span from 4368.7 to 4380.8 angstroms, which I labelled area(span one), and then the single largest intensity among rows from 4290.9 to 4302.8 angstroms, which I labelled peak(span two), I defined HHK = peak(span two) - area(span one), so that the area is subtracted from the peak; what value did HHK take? -250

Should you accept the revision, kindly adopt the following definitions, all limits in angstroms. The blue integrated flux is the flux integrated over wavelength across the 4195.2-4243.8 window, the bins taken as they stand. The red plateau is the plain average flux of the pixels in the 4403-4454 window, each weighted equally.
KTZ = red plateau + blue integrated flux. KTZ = 881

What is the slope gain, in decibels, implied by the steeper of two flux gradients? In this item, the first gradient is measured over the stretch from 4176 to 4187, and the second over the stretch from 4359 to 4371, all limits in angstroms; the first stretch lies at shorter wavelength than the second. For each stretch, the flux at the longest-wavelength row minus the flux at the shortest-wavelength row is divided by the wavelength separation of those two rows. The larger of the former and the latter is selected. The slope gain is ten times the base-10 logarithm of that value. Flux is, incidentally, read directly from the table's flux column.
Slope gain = -24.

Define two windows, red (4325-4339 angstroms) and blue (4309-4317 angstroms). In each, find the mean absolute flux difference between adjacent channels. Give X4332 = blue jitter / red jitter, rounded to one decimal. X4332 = 3.6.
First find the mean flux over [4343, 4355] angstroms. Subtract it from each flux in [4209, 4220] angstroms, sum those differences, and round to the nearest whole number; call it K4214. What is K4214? -18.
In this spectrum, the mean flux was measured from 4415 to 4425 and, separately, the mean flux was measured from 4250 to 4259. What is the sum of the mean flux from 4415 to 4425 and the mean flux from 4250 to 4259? 42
